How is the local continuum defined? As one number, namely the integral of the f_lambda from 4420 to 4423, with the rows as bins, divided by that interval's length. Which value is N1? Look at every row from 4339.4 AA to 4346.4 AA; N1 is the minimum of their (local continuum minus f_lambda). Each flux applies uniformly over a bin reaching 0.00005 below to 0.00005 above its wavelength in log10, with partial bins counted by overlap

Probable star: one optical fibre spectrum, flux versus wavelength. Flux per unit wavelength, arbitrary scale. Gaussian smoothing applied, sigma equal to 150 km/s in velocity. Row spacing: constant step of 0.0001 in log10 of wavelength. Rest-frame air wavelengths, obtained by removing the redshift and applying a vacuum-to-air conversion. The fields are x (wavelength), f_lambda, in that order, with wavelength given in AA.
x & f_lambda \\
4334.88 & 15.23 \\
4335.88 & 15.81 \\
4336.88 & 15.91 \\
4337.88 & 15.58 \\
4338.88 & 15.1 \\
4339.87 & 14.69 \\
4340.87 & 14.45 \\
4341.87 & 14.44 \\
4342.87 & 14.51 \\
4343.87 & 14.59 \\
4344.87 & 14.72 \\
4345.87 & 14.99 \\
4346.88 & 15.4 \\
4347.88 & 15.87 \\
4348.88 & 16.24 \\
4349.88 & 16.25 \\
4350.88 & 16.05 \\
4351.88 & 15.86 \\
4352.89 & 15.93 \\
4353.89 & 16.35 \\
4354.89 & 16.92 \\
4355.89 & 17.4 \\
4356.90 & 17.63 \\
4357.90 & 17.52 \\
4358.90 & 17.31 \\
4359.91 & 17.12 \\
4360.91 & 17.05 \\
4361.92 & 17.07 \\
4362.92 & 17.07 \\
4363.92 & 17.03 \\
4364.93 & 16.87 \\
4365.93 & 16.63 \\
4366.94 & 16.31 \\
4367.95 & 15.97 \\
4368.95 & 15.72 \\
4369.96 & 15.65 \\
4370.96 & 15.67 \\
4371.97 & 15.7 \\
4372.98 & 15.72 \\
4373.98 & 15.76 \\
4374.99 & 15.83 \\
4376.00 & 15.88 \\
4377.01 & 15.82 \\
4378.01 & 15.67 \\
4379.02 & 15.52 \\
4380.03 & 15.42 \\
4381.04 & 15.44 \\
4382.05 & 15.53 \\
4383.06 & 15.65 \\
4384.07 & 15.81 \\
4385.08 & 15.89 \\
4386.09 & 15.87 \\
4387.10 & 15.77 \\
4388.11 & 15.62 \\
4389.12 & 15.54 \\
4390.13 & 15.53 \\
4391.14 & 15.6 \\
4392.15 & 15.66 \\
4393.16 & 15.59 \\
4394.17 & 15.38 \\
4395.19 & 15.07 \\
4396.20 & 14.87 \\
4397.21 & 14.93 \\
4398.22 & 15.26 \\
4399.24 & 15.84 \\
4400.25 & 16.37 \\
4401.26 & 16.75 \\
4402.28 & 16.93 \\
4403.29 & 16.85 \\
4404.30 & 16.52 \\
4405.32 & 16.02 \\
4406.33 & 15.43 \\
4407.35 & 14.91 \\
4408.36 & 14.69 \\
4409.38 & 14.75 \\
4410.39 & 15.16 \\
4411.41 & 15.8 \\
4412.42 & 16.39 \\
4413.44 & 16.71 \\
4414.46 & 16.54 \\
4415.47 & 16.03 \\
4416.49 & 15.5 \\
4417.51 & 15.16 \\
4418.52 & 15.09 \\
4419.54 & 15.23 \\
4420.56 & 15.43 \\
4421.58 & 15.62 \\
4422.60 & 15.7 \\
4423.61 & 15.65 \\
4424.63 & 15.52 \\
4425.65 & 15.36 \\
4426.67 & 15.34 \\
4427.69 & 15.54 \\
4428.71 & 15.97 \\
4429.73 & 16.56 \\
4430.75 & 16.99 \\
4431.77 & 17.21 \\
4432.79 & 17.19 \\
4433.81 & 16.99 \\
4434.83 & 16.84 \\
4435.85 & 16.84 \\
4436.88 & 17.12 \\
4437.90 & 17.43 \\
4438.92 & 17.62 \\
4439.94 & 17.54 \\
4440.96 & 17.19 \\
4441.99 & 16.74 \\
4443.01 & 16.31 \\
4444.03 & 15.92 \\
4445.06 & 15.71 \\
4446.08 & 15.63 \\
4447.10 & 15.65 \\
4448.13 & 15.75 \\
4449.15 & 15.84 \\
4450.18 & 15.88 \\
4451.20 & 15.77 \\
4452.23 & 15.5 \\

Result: 0.6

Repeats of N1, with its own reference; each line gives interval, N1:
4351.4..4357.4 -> -2.1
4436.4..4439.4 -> -2.1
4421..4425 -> -0.2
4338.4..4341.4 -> 0.4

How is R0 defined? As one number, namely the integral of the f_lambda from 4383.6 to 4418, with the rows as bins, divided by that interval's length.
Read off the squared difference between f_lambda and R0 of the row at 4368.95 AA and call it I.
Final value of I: 0.0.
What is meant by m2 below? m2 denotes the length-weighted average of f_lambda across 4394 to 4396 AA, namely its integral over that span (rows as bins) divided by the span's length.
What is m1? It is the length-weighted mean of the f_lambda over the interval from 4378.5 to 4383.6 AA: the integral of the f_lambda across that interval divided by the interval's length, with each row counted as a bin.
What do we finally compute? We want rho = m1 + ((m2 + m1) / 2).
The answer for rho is 30.8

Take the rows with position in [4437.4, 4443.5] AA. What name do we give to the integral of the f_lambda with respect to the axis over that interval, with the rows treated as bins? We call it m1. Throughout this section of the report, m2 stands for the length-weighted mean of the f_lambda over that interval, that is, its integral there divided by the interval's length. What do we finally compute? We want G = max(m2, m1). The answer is 105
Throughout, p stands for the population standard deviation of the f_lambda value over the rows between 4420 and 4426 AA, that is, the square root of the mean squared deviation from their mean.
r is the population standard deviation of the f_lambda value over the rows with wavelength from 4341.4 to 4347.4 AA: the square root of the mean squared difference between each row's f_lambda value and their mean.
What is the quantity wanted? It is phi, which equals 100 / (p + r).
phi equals 221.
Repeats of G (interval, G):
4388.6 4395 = 99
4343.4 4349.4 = 92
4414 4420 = 94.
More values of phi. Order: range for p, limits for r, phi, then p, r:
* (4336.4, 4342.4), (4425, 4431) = 84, 0.56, 0.62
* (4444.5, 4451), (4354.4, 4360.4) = 302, 0.09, 0.24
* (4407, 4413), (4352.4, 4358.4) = 80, 0.62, 0.63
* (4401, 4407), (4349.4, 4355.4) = 113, 0.53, 0.35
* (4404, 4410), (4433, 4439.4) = 102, 0.68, 0.29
